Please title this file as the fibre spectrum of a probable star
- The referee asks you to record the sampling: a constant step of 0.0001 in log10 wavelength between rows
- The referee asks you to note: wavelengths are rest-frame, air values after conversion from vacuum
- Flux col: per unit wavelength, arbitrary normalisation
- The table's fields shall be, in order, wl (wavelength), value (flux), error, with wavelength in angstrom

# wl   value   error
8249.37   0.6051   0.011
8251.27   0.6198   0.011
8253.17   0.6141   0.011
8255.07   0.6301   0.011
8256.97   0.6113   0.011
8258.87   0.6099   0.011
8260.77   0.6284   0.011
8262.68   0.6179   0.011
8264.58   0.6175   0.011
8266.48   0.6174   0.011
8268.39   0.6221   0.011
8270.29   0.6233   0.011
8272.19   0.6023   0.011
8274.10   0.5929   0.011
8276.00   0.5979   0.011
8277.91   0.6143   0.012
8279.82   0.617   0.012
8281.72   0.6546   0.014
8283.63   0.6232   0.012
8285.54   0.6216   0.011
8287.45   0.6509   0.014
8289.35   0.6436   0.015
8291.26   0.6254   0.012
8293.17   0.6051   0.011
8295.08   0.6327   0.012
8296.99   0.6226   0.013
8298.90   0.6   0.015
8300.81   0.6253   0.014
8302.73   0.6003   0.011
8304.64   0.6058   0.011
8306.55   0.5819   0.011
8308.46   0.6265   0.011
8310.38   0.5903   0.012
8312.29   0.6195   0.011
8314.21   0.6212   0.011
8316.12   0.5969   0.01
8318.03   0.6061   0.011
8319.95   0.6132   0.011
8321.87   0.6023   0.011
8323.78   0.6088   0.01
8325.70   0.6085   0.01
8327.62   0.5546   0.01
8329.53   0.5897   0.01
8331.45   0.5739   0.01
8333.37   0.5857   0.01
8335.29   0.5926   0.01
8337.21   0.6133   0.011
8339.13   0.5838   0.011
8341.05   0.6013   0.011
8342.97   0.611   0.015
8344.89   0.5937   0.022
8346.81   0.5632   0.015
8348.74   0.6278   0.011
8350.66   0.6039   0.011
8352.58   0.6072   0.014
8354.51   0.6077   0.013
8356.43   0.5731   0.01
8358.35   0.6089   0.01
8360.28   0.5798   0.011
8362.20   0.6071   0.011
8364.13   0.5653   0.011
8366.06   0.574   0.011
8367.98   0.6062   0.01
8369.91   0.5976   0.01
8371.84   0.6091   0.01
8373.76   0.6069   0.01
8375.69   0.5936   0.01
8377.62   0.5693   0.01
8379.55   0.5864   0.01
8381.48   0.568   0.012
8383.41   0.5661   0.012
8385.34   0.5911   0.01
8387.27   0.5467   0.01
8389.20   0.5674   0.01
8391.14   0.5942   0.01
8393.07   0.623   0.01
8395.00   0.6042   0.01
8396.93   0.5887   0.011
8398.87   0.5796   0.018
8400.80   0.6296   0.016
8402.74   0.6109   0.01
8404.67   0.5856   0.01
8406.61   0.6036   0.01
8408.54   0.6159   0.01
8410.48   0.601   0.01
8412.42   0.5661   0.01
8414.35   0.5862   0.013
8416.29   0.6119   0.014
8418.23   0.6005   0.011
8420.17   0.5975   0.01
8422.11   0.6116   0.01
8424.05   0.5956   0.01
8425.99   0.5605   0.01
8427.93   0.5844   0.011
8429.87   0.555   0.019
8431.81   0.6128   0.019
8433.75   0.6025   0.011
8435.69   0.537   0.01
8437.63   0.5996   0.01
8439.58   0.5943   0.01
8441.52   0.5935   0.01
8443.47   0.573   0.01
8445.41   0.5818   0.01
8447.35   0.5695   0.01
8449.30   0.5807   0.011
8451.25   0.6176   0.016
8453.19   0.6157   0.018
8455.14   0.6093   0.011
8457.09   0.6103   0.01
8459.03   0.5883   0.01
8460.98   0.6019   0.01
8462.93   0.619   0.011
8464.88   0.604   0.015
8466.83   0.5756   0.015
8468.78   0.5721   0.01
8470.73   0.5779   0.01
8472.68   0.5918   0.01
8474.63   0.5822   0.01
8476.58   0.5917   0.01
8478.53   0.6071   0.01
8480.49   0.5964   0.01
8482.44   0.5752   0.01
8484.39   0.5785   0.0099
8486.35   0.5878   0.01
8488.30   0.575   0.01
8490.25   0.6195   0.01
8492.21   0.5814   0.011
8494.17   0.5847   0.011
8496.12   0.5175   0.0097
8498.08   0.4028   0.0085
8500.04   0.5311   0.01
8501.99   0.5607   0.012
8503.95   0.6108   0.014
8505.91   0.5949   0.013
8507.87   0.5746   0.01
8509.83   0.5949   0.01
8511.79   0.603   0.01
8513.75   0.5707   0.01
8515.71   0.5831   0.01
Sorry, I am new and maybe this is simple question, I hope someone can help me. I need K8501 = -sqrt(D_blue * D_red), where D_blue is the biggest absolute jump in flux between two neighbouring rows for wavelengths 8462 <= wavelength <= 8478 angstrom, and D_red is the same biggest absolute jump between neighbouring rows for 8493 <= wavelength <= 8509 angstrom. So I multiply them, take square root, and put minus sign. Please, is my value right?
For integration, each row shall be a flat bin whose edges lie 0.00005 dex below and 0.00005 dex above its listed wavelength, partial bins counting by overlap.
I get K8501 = -0.060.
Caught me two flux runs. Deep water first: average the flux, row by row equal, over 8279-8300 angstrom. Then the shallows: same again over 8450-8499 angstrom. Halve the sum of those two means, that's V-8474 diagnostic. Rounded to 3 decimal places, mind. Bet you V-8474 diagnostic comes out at 0.605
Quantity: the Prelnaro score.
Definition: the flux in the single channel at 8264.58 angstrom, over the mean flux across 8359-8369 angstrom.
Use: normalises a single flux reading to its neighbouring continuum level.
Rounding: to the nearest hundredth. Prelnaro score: 1.05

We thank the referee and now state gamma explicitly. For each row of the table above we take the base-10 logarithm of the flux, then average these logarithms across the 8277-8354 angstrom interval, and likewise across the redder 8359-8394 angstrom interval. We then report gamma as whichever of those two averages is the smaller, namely -0.232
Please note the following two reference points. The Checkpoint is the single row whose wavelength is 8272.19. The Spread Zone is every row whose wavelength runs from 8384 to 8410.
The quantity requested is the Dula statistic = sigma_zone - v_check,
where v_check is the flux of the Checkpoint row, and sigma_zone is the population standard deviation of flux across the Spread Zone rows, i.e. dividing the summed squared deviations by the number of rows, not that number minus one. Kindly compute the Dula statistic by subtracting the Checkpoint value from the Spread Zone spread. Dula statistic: -0.58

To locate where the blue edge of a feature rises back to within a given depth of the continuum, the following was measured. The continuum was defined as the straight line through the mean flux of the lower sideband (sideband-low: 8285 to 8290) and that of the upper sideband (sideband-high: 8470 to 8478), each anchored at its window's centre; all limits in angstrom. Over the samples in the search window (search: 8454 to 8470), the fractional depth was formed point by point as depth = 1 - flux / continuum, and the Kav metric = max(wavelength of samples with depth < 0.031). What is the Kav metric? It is 8468.78 angstrom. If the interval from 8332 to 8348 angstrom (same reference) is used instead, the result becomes 8342.97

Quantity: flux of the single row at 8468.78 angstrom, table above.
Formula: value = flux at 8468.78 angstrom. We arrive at 0.5721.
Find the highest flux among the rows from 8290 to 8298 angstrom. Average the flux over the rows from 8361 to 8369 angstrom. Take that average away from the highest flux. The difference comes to 0.045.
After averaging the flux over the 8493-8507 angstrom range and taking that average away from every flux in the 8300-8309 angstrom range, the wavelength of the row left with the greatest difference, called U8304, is 8308.46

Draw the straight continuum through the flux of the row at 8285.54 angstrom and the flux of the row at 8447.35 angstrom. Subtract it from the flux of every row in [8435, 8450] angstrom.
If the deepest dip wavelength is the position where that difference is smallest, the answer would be 8435.69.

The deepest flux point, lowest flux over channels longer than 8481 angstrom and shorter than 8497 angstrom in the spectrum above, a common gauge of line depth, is 0.5175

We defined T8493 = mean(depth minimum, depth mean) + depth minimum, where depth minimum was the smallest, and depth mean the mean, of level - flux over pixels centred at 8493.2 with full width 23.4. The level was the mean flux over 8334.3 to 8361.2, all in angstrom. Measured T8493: -0.014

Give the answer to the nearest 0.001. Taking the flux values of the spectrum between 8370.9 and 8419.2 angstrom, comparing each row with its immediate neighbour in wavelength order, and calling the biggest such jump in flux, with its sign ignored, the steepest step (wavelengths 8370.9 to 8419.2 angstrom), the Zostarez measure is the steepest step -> 0.050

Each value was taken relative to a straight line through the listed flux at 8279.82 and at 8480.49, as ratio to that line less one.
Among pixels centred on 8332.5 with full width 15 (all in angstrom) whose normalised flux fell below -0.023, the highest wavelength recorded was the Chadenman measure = 8339.13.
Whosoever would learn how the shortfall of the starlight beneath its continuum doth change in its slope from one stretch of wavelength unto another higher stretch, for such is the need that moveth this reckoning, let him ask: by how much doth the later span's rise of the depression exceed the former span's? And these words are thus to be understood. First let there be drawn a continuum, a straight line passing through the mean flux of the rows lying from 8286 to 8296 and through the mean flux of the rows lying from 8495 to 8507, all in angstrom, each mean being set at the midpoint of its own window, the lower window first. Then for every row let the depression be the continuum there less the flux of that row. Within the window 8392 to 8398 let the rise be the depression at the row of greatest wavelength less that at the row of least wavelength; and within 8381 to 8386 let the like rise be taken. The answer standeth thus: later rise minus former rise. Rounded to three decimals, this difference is 0.057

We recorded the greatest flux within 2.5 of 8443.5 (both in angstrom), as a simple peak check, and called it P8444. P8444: 0.5935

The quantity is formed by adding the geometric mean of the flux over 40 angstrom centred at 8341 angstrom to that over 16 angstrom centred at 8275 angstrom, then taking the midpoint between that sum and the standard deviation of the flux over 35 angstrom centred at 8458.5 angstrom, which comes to 0.613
